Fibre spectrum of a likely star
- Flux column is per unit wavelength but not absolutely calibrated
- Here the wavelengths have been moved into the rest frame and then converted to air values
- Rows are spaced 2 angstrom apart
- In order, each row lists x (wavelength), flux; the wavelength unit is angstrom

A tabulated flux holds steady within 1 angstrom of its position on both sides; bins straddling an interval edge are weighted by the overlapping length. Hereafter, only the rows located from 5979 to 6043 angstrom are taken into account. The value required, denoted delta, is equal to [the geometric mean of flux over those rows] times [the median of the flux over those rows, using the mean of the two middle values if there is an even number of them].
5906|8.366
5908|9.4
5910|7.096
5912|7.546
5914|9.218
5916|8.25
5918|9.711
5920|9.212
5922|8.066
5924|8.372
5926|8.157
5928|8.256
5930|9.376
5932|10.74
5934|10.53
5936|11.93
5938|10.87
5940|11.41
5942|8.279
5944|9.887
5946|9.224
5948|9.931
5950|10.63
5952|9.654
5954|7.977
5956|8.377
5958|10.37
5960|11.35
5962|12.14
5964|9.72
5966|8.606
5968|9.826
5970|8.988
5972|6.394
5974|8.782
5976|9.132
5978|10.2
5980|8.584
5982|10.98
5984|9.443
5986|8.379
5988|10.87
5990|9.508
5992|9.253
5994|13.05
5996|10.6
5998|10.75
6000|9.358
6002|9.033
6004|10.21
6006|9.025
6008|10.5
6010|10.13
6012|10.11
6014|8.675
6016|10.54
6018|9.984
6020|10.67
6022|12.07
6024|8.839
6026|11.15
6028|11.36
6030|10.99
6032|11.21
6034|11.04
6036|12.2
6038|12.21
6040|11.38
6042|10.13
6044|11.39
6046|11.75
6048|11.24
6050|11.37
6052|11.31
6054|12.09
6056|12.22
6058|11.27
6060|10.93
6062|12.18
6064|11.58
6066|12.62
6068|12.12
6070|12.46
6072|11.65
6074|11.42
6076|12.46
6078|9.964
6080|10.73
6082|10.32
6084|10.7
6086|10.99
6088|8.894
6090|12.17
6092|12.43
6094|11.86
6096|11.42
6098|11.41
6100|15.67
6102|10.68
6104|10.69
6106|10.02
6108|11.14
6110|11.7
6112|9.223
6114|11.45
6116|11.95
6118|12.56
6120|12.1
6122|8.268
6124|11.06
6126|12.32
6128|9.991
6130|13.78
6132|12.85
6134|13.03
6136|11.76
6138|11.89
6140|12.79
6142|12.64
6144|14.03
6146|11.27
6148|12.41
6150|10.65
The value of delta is 109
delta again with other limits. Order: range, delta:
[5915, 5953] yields 92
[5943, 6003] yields 92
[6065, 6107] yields 130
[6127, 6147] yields 157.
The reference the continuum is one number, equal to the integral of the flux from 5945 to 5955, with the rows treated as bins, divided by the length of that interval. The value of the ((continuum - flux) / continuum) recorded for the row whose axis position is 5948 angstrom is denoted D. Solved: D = -0.05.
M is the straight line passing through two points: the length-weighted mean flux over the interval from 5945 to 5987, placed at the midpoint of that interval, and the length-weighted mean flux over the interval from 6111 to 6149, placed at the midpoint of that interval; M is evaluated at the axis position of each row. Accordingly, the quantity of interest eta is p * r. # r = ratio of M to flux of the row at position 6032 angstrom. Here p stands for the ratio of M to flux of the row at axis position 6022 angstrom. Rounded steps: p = 0.85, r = 0.93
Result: 0.79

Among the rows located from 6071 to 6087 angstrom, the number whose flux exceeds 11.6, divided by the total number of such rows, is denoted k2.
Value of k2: 0.25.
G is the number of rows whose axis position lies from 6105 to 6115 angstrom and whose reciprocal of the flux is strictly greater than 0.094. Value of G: 2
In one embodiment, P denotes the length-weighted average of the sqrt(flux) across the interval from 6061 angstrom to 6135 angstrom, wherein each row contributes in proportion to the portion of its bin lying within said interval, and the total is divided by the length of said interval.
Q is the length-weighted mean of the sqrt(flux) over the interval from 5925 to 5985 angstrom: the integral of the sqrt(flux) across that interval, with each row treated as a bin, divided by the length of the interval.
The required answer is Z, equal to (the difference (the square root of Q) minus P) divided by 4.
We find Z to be -0.41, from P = 3.39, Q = 3.10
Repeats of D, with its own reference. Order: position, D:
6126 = -0.30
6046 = -0.24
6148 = -0.31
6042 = -0.07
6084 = -0.13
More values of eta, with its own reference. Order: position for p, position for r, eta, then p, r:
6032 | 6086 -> 0.95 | 0.93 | 1.02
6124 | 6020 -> 1.02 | 1.06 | 0.96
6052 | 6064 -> 0.89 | 0.95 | 0.94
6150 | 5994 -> 0.86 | 1.14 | 0.76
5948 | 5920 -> 0.88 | 0.93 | 0.95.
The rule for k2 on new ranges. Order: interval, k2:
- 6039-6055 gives 0.25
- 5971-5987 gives 0.00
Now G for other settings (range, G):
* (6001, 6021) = 9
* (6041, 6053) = 1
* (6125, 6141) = 1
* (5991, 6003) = 4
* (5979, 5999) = 6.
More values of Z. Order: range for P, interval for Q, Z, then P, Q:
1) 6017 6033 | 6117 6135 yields -0.36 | 3.28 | 3.42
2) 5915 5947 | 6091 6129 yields -0.31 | 3.08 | 3.36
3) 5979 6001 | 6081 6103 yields -0.33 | 3.17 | 3.38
